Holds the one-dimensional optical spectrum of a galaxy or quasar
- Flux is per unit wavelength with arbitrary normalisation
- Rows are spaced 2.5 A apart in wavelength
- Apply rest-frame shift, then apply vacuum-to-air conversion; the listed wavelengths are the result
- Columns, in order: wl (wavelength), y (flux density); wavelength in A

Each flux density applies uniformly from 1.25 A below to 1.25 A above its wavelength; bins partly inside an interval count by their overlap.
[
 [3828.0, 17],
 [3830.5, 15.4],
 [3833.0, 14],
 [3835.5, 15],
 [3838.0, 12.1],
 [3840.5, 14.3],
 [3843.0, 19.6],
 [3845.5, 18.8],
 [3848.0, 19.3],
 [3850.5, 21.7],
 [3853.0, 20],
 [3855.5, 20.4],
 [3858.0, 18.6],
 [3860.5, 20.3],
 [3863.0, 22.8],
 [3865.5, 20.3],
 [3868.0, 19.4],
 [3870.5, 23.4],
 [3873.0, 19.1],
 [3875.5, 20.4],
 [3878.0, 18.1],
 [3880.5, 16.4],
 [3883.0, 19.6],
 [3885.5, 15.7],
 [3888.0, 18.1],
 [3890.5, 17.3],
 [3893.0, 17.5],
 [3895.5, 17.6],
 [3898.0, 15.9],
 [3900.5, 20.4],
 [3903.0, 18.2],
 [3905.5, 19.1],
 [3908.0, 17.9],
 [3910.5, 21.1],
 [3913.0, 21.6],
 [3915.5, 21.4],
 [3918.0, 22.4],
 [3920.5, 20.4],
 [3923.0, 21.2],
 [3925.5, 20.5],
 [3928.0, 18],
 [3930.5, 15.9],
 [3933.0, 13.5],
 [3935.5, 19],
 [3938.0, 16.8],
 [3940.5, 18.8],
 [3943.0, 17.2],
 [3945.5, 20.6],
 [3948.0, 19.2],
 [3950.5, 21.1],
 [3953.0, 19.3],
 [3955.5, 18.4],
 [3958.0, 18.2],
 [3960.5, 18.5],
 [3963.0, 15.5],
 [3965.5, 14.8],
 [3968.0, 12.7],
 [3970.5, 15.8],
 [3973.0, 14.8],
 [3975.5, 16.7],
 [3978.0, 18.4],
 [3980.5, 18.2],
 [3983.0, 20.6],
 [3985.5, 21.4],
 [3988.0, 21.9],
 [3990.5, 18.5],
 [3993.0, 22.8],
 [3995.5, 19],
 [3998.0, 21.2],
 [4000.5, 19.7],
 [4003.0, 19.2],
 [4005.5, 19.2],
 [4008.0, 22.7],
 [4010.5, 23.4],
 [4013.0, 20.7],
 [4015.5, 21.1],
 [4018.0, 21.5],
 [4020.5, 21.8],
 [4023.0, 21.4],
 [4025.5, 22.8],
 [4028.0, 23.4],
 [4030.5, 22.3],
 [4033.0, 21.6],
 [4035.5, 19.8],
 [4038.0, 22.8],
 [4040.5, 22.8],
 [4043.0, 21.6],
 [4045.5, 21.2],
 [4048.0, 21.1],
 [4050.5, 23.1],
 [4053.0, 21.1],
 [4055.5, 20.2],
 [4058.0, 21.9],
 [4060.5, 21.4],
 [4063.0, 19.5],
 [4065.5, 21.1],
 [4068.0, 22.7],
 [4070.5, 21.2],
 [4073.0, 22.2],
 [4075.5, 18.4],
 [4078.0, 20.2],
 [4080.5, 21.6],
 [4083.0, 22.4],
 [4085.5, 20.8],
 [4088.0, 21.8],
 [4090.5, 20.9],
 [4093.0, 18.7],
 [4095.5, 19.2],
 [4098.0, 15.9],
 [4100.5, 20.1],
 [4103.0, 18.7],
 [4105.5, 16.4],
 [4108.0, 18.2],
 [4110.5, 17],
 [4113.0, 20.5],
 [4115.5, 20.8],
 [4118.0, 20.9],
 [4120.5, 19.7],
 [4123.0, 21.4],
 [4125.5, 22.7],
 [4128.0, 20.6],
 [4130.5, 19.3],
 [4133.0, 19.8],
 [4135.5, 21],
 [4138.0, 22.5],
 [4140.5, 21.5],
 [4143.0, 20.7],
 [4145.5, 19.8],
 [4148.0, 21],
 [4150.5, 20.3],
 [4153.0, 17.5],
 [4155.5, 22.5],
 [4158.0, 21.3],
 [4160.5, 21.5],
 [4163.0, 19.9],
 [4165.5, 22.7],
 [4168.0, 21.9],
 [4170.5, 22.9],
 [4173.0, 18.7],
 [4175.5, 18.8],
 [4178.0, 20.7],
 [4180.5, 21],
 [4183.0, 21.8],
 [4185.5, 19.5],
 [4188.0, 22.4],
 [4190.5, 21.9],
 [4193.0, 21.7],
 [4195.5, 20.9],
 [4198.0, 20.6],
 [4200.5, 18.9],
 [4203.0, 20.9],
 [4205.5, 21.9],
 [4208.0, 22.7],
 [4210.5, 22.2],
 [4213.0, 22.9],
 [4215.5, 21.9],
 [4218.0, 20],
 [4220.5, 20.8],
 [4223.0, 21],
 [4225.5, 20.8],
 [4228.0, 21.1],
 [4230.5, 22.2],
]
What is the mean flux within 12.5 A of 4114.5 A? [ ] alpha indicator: 19.6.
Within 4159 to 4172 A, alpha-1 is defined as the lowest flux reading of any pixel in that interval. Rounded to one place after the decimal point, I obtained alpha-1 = 19.9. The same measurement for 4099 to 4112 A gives 16.4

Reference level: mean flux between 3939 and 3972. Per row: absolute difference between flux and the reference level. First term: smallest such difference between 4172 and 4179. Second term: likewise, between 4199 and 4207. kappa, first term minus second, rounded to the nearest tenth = -0.2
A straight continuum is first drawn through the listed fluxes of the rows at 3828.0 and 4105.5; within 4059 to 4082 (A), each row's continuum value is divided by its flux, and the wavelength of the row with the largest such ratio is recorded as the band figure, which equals 4075.5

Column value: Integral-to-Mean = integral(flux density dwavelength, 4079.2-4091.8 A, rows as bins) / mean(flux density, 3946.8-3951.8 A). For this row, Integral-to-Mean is 13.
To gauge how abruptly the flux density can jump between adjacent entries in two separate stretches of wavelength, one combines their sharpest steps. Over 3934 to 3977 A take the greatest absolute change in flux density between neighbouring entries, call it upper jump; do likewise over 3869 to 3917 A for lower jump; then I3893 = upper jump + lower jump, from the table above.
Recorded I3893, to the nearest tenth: 7.9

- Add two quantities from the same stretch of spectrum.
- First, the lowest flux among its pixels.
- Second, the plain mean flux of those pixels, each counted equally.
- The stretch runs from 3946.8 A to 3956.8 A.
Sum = 37.9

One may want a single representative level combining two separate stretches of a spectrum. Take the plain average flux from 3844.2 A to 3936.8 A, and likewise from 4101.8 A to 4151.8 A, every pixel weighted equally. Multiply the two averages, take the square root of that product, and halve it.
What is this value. 9.8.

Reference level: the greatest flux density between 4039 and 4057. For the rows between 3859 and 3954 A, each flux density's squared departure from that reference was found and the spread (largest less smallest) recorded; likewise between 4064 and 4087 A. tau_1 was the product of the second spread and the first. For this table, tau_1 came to 2019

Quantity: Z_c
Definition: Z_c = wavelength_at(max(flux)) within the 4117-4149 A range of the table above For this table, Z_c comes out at 4125.5 A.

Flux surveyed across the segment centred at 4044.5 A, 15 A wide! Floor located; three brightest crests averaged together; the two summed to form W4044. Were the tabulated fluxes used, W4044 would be 44.0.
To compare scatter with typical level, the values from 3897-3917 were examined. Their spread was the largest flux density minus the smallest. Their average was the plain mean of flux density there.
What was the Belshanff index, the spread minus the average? -14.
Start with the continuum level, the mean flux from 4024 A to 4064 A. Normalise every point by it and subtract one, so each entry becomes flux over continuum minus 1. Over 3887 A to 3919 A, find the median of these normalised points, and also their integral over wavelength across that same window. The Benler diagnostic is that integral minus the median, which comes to -4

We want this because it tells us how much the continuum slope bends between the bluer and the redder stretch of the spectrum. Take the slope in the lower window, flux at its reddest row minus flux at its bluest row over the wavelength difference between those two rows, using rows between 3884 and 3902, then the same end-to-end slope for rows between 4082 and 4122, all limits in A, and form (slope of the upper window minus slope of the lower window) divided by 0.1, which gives -3.9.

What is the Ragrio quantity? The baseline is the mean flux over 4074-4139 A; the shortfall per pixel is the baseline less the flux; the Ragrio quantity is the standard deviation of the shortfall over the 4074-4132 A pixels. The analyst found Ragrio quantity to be 1.8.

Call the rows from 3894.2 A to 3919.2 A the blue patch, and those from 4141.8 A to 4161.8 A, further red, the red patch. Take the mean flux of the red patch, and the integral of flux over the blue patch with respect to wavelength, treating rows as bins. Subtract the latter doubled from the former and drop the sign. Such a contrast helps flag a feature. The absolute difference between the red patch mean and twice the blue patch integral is 957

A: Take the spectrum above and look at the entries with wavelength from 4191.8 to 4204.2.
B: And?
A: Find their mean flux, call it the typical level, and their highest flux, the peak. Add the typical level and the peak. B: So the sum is 42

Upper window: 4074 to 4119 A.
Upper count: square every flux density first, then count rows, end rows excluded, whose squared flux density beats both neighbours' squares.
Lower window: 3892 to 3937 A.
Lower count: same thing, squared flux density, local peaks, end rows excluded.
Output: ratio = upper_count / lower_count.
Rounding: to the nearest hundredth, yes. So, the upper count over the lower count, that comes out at 0.83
